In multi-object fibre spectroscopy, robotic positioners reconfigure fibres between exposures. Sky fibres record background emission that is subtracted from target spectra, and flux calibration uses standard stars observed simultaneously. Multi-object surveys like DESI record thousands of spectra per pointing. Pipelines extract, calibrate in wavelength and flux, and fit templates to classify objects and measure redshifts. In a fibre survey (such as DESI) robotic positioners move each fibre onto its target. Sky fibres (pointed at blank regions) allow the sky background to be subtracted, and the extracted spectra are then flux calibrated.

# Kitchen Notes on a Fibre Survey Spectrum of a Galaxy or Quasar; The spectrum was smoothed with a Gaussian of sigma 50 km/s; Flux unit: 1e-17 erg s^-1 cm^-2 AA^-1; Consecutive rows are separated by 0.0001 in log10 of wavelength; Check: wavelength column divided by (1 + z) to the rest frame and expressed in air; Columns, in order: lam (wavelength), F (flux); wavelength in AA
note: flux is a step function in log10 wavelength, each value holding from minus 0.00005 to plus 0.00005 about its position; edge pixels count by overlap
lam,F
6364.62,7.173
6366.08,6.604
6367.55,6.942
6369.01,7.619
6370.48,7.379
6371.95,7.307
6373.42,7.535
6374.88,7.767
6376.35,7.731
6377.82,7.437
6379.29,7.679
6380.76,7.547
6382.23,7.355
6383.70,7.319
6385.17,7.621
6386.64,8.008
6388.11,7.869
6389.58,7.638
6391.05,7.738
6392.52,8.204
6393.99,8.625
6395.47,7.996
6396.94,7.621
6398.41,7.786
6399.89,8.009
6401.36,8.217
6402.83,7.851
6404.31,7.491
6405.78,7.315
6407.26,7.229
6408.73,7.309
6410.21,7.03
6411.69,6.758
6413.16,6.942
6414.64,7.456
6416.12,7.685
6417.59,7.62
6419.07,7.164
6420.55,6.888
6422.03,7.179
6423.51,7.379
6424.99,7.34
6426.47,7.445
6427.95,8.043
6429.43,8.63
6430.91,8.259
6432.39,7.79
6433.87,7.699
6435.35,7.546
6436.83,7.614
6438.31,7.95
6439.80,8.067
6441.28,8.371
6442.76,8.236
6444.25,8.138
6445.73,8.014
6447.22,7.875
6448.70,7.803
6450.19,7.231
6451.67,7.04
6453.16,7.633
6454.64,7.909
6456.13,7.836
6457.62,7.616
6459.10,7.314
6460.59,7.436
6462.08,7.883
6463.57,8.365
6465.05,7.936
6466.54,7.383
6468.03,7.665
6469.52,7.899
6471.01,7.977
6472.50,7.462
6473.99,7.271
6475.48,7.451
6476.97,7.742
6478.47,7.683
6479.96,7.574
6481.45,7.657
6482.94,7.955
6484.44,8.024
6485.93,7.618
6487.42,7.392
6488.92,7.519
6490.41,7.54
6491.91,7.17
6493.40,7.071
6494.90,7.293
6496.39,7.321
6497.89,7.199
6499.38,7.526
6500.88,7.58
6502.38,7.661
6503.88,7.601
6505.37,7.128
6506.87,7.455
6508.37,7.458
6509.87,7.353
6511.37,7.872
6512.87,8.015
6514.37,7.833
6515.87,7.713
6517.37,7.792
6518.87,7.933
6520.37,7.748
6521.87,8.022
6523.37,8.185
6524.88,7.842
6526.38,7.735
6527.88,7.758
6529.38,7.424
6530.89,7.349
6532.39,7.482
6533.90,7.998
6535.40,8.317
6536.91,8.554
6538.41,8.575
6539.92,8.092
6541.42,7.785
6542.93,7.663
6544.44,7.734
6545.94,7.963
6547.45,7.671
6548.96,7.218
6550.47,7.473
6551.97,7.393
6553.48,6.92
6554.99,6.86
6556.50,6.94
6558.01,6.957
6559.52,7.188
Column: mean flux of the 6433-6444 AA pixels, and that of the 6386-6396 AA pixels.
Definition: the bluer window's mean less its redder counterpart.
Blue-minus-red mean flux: 0.08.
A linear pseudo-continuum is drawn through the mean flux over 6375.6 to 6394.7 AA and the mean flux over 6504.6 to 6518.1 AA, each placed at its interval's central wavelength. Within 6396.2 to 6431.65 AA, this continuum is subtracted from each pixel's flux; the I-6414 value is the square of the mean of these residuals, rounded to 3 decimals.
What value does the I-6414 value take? 0.038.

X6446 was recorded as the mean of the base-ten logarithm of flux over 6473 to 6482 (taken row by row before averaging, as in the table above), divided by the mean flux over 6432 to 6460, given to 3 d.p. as 0.113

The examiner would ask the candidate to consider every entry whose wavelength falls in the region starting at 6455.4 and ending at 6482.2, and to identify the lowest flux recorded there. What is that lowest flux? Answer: 7.271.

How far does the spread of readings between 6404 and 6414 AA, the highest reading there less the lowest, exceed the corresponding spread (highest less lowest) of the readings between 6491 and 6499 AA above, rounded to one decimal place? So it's 0.5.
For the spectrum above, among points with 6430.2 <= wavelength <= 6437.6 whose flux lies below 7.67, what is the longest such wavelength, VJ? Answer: 6436.83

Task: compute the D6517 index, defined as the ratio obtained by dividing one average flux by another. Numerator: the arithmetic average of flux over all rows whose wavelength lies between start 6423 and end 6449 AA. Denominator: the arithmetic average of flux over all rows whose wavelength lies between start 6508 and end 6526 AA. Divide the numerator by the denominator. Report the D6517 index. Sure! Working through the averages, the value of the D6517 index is 1.011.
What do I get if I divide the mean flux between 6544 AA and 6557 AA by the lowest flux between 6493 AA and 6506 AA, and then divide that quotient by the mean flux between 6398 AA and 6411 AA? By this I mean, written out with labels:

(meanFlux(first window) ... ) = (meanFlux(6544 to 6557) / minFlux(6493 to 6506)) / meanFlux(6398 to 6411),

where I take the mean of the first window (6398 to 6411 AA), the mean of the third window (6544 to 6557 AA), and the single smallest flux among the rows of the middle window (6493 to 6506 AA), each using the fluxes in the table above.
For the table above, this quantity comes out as 0.137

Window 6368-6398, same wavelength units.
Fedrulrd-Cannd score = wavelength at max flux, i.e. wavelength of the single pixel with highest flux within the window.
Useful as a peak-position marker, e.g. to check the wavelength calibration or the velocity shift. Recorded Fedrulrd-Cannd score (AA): 6393.99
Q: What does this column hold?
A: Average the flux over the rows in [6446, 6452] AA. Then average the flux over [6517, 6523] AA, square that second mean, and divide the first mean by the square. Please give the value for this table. 0.121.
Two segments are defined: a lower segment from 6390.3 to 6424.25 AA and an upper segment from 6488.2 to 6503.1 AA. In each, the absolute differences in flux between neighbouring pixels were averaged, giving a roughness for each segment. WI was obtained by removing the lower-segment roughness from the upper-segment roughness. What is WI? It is -0.14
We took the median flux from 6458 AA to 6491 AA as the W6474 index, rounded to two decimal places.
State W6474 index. 7.64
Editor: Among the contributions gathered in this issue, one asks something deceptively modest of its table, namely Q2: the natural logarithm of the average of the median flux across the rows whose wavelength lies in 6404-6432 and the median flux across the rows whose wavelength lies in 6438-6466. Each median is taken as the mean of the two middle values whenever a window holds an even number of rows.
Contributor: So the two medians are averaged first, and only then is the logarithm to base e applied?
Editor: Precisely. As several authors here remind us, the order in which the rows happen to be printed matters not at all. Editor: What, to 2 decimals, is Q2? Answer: 2.03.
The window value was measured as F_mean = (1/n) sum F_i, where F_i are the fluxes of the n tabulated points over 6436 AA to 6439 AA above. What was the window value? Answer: 7.78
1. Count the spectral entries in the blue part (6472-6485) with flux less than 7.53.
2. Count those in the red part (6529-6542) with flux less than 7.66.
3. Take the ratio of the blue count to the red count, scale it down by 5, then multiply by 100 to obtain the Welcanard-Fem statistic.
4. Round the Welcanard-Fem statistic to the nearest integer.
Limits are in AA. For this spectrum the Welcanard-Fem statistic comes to 20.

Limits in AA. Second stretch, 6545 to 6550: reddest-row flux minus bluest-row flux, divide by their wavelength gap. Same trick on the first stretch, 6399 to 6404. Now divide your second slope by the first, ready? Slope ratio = 5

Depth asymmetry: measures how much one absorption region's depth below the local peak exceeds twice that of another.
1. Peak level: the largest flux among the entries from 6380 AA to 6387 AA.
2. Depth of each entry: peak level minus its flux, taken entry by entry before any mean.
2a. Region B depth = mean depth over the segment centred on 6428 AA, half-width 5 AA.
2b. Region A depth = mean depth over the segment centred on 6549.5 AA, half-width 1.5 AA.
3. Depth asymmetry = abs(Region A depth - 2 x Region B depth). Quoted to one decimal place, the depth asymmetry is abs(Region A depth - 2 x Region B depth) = 0.3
